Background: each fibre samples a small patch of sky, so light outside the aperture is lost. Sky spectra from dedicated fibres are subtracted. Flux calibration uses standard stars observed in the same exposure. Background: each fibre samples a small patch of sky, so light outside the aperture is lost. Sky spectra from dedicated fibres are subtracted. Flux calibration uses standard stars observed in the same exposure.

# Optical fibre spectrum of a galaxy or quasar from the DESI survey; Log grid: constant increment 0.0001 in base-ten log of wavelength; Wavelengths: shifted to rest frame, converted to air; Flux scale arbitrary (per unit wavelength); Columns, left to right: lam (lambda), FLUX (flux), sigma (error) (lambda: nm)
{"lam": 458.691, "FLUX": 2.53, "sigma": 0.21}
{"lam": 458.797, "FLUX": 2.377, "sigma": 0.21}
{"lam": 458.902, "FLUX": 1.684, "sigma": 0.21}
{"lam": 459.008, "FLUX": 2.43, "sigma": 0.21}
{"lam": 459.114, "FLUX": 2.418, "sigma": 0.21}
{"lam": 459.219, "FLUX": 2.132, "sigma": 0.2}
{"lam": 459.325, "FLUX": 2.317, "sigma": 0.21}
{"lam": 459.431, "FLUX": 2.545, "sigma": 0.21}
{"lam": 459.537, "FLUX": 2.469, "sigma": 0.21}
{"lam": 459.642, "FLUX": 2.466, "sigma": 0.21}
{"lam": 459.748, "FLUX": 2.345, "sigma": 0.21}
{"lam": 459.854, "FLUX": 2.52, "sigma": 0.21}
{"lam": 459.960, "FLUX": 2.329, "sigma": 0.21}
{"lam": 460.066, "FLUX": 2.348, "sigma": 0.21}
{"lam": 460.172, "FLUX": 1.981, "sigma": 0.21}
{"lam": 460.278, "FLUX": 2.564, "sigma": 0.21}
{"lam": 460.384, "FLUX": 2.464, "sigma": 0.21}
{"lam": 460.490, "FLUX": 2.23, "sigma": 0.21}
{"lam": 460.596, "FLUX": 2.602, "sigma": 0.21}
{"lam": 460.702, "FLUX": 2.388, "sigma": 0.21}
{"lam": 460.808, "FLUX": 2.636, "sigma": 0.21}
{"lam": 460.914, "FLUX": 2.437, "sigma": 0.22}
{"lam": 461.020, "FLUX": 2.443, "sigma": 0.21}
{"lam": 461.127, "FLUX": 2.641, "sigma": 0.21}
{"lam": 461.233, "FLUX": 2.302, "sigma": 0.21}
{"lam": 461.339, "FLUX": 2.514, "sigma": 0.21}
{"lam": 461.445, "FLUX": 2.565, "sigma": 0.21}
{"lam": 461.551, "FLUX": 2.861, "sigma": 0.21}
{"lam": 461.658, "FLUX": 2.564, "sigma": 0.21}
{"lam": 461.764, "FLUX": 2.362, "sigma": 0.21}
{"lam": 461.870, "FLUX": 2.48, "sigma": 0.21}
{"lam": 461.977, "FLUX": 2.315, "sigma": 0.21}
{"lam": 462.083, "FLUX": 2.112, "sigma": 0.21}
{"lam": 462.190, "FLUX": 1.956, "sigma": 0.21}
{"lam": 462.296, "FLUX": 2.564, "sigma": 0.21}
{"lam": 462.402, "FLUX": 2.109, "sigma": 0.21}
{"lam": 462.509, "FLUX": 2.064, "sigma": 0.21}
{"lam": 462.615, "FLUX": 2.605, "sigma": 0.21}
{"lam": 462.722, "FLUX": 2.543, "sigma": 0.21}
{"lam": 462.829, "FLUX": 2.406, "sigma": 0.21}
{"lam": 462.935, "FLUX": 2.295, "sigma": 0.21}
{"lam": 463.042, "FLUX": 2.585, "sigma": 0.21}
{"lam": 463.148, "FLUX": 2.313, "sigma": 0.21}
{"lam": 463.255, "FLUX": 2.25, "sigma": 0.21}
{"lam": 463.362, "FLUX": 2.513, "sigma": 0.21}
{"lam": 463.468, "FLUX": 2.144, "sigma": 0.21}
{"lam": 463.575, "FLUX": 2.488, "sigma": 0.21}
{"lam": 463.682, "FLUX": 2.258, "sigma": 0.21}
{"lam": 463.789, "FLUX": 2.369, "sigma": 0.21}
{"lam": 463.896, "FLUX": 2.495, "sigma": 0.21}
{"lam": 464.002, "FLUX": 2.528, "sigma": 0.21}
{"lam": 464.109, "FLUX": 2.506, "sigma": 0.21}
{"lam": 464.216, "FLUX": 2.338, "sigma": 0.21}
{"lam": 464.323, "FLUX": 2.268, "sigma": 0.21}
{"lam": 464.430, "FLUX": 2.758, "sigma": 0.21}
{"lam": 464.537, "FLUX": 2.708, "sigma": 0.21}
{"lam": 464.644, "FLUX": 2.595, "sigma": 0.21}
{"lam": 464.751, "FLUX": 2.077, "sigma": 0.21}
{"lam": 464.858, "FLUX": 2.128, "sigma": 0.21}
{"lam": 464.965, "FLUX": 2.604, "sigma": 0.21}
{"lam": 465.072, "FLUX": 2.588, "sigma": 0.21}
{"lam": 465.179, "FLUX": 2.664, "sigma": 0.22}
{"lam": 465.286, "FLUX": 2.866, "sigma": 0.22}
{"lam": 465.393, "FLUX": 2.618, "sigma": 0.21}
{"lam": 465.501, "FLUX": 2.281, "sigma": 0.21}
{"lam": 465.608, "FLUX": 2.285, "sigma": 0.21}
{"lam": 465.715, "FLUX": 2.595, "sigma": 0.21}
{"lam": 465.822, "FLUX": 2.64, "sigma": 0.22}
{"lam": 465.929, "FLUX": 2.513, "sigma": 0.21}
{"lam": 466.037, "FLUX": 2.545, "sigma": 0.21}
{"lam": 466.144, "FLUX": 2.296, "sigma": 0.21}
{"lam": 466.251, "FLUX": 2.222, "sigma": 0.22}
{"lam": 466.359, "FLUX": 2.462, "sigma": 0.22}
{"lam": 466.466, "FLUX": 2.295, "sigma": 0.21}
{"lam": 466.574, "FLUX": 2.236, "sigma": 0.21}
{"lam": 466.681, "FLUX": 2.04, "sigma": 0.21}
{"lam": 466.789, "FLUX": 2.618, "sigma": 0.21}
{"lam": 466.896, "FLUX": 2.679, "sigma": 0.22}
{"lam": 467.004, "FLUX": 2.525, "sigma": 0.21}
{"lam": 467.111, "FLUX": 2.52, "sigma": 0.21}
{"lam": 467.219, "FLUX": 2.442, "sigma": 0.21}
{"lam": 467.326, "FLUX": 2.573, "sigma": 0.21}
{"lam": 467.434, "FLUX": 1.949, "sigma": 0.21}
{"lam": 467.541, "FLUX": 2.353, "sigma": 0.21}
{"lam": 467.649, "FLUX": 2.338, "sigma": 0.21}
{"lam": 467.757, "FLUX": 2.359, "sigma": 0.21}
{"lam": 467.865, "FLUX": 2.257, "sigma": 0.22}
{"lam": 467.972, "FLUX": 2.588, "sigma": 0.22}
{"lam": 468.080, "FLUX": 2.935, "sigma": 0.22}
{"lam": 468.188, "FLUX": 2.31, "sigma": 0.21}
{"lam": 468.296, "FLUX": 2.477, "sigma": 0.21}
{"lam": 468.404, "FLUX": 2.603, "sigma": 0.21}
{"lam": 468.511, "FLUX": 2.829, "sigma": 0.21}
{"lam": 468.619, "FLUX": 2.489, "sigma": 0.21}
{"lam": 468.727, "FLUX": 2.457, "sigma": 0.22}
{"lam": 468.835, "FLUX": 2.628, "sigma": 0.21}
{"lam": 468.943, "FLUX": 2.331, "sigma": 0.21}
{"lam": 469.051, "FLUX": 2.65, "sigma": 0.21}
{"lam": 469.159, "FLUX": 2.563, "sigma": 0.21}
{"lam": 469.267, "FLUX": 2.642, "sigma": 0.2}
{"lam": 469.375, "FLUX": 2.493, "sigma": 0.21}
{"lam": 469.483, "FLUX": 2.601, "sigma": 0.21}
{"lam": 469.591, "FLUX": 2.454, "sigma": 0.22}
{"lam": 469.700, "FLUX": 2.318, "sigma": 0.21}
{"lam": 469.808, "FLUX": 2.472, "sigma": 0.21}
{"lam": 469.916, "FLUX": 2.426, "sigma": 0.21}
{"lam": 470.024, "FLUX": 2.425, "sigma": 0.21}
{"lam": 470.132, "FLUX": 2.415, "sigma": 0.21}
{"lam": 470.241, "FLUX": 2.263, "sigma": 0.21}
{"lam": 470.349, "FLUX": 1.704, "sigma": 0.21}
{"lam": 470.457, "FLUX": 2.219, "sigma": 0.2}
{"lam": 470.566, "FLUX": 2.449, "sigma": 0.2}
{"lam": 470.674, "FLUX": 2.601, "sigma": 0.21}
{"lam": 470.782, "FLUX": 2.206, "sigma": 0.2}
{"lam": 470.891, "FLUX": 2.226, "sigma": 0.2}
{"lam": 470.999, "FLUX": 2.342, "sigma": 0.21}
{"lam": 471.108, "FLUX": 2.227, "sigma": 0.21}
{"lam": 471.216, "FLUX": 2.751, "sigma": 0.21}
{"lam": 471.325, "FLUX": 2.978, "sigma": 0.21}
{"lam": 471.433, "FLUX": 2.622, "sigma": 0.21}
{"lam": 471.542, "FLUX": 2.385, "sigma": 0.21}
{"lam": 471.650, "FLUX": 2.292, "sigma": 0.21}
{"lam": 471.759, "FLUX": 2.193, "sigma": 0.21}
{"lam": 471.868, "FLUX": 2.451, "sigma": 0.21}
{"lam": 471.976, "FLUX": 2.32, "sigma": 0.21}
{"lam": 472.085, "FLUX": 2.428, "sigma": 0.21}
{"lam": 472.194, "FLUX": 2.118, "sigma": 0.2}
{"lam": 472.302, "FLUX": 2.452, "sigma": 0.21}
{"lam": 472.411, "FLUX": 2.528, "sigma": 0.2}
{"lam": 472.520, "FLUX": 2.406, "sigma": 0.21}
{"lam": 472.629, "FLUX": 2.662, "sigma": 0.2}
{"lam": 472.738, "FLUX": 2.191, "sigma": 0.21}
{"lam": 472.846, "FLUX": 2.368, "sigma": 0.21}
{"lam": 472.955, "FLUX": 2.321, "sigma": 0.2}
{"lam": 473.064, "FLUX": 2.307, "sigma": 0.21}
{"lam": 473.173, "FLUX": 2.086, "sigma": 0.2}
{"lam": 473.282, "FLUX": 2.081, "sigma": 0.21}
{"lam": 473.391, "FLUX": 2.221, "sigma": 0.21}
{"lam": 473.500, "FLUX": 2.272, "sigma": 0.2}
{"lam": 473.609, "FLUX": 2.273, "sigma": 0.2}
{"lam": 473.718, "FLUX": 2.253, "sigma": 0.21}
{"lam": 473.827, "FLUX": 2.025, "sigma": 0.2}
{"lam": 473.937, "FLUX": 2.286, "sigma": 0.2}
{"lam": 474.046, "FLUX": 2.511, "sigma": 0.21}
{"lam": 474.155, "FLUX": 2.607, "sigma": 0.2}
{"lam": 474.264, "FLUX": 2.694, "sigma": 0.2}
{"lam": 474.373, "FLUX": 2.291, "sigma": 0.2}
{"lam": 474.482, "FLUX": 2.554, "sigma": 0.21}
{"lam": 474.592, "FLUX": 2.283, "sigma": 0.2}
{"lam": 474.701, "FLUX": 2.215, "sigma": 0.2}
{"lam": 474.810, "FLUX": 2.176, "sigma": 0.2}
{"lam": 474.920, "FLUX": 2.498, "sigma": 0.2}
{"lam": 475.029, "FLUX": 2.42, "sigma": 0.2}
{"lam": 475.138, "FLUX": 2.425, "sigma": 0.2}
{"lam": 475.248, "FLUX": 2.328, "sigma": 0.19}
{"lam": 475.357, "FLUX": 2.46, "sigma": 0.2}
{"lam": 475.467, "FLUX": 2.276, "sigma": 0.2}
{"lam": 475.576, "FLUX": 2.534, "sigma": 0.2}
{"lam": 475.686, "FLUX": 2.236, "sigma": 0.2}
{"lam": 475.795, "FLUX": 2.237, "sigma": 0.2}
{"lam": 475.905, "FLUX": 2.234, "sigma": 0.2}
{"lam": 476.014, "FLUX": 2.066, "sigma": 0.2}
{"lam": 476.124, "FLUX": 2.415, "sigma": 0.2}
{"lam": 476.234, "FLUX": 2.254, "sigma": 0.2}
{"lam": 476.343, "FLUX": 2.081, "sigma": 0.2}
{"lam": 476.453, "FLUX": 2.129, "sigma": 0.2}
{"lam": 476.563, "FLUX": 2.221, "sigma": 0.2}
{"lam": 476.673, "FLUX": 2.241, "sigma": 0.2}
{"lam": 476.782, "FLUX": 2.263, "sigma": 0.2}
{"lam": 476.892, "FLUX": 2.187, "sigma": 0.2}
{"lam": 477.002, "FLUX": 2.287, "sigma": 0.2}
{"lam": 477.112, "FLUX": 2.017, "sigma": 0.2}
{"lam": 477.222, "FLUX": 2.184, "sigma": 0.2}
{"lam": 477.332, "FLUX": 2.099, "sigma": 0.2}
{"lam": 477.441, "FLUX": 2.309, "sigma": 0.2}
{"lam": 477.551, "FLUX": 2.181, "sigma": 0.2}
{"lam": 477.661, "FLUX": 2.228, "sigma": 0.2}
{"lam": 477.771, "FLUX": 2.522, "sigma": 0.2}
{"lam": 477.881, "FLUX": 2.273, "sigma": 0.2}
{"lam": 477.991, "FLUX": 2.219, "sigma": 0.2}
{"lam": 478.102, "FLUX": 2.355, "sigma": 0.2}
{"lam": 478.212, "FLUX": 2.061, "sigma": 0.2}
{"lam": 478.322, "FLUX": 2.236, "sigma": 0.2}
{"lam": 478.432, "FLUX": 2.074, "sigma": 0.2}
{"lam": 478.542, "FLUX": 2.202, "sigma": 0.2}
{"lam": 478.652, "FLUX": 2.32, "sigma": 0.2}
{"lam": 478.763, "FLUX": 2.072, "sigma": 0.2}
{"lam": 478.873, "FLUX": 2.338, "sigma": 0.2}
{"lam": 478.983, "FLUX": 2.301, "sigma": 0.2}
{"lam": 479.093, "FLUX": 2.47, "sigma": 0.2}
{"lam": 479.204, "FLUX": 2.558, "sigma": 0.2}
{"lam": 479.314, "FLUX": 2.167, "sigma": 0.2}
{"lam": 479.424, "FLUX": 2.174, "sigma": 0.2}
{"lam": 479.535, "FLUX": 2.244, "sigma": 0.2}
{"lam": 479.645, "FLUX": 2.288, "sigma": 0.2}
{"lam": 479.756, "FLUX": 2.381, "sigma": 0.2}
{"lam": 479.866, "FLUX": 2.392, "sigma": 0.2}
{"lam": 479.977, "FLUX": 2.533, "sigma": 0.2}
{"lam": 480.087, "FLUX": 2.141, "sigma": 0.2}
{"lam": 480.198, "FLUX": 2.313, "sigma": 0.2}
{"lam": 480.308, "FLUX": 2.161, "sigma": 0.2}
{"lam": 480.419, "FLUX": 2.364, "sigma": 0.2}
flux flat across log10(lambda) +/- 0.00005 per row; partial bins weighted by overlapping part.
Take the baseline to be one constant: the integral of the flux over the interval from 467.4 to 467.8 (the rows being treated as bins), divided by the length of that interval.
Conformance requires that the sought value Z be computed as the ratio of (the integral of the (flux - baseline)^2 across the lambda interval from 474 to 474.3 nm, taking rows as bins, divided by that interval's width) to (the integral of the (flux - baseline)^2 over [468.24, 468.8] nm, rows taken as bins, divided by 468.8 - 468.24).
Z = 1.0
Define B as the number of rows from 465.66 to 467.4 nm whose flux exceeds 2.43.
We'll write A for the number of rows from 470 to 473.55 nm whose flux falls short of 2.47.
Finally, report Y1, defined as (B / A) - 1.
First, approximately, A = 27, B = 11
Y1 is -0.59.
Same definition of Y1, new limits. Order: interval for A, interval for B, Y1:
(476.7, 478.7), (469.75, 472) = -0.59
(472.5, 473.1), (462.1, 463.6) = 0.20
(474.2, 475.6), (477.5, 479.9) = -0.67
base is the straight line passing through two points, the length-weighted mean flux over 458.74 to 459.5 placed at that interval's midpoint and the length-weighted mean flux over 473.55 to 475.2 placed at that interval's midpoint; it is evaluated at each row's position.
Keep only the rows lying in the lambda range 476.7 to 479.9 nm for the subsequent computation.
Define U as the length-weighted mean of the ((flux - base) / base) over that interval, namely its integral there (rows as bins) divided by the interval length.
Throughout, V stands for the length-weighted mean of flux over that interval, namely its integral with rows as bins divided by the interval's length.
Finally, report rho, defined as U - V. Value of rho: -2.31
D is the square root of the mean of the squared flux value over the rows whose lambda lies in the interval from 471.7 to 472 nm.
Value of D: 2.32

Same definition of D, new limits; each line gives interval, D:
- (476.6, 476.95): 2.23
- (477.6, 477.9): 2.34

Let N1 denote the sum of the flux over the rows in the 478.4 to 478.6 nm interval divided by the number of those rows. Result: 2.14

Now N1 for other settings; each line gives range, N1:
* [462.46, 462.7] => 2.33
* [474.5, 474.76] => 2.25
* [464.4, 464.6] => 2.73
